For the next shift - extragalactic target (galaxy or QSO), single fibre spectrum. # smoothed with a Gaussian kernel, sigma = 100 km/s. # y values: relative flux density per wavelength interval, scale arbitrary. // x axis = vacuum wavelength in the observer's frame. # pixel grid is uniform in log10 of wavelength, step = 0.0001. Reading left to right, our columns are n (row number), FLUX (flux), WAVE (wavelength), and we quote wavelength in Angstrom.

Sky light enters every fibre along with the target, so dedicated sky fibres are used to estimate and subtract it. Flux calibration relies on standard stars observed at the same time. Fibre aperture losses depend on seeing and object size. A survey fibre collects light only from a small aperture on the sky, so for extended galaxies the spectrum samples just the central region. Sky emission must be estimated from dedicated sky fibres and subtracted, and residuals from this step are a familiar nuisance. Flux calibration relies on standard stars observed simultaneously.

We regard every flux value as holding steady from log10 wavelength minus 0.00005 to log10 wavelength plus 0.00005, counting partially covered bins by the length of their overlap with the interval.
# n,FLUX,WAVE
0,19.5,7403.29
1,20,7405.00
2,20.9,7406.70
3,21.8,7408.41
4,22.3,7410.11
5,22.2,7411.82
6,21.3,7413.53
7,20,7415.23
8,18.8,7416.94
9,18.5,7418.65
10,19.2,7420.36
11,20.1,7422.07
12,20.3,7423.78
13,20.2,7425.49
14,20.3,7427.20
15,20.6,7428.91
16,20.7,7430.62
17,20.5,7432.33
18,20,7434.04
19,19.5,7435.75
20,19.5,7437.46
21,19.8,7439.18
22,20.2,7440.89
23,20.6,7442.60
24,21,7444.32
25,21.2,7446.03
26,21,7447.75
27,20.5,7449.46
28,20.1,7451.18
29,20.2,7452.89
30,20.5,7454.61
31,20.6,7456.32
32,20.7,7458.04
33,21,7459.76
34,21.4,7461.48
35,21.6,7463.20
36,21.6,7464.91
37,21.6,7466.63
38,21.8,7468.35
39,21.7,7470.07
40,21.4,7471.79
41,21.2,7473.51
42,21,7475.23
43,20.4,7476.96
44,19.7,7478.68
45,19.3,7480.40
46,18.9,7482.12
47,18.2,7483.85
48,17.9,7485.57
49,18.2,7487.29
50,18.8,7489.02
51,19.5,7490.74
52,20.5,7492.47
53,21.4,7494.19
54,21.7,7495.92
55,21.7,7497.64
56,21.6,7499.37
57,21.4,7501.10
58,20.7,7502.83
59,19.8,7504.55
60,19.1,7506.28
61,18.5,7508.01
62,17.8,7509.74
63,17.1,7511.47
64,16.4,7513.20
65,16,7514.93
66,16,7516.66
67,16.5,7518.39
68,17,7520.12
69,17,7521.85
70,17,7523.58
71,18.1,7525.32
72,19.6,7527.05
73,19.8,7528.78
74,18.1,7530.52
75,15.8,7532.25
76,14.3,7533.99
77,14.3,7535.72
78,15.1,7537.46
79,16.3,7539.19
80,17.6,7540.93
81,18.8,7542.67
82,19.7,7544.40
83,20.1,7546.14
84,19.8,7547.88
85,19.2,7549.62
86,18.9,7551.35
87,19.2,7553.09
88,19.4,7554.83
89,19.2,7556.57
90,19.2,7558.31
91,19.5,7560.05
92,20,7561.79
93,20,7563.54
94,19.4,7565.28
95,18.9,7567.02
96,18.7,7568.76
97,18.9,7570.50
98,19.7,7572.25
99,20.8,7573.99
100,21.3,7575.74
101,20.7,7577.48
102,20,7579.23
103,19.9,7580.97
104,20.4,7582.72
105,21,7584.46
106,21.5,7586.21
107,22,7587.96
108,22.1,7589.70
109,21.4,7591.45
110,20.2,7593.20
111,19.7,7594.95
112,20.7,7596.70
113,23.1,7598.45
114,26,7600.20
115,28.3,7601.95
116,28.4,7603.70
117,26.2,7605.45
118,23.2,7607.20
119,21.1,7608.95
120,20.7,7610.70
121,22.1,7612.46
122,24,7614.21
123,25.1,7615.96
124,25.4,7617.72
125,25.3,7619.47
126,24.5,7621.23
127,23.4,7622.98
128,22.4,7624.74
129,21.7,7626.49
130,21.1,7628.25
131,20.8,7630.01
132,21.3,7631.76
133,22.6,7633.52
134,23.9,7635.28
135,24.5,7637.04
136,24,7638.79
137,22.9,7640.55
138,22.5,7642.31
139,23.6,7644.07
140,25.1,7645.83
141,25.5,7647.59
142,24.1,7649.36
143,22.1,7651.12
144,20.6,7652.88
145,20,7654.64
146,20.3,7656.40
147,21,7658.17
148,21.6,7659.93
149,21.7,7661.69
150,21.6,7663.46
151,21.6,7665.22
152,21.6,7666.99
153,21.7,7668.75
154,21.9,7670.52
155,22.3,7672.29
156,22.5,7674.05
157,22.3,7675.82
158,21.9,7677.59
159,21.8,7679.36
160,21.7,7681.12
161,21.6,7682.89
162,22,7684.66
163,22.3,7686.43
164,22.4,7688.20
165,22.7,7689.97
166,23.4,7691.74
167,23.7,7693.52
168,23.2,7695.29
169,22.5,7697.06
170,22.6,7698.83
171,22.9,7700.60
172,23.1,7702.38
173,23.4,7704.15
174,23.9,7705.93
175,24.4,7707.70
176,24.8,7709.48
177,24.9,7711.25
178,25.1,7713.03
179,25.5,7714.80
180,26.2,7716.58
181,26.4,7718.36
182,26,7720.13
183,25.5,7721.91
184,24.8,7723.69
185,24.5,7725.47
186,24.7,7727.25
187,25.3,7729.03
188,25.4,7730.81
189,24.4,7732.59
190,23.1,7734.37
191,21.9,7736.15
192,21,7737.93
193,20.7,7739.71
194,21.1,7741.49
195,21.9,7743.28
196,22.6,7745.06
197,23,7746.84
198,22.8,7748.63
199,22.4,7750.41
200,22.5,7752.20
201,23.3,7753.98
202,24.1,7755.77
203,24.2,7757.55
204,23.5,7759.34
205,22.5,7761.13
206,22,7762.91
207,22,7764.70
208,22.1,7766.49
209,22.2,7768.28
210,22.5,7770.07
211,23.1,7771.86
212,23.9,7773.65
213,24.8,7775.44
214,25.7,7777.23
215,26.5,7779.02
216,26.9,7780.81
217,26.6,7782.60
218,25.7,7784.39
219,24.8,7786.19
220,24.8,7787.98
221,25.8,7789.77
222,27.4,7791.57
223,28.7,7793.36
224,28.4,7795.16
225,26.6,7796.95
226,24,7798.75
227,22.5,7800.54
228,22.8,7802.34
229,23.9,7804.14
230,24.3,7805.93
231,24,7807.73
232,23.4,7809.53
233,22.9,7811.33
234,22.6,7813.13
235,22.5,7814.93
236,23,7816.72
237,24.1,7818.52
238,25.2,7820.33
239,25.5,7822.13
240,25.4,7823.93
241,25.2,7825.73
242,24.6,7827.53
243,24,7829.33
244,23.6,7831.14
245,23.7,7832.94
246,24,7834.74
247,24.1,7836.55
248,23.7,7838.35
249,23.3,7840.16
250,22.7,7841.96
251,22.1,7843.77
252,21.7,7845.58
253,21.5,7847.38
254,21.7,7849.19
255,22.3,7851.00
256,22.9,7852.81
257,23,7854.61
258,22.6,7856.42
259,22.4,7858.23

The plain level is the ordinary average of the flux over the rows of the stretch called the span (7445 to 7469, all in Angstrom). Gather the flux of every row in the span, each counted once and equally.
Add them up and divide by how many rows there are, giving 21.0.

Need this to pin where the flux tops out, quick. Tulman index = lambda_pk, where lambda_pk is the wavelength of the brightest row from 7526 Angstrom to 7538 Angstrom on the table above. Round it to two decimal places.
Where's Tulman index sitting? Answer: 7528.78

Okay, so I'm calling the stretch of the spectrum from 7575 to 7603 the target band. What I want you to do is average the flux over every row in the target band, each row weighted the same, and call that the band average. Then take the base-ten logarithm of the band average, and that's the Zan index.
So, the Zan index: 1.34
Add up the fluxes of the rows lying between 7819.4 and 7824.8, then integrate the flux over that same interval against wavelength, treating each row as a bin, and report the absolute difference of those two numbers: 61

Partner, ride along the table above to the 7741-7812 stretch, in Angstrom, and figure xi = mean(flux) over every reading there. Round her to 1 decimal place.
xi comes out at 24.1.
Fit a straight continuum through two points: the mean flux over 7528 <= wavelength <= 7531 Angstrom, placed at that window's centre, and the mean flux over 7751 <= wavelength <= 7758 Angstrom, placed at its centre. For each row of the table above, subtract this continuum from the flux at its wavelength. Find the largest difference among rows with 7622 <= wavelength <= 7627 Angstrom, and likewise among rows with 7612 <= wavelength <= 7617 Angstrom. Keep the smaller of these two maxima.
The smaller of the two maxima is 2.6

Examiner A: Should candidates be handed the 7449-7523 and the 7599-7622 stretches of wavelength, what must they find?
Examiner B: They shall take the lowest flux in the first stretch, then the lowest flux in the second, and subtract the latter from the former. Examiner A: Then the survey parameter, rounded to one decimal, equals -4.7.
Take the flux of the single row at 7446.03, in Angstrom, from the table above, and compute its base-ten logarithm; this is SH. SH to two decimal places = 1.33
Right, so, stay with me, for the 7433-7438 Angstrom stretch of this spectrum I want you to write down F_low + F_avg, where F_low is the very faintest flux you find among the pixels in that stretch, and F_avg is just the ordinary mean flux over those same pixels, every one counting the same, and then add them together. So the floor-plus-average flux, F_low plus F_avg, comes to 39.2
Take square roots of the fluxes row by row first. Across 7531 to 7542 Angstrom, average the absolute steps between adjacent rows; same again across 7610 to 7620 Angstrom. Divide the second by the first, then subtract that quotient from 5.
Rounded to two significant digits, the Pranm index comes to 4.2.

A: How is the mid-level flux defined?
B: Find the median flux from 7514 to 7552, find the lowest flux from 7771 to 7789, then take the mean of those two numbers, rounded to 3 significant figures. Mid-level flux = 20.2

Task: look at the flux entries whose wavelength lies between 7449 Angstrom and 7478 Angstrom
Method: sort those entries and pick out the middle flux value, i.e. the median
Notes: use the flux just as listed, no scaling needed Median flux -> 21.0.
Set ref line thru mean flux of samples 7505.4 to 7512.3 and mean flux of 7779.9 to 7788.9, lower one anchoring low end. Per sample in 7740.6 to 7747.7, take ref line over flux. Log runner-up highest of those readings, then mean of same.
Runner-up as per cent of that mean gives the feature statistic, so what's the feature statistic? 101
